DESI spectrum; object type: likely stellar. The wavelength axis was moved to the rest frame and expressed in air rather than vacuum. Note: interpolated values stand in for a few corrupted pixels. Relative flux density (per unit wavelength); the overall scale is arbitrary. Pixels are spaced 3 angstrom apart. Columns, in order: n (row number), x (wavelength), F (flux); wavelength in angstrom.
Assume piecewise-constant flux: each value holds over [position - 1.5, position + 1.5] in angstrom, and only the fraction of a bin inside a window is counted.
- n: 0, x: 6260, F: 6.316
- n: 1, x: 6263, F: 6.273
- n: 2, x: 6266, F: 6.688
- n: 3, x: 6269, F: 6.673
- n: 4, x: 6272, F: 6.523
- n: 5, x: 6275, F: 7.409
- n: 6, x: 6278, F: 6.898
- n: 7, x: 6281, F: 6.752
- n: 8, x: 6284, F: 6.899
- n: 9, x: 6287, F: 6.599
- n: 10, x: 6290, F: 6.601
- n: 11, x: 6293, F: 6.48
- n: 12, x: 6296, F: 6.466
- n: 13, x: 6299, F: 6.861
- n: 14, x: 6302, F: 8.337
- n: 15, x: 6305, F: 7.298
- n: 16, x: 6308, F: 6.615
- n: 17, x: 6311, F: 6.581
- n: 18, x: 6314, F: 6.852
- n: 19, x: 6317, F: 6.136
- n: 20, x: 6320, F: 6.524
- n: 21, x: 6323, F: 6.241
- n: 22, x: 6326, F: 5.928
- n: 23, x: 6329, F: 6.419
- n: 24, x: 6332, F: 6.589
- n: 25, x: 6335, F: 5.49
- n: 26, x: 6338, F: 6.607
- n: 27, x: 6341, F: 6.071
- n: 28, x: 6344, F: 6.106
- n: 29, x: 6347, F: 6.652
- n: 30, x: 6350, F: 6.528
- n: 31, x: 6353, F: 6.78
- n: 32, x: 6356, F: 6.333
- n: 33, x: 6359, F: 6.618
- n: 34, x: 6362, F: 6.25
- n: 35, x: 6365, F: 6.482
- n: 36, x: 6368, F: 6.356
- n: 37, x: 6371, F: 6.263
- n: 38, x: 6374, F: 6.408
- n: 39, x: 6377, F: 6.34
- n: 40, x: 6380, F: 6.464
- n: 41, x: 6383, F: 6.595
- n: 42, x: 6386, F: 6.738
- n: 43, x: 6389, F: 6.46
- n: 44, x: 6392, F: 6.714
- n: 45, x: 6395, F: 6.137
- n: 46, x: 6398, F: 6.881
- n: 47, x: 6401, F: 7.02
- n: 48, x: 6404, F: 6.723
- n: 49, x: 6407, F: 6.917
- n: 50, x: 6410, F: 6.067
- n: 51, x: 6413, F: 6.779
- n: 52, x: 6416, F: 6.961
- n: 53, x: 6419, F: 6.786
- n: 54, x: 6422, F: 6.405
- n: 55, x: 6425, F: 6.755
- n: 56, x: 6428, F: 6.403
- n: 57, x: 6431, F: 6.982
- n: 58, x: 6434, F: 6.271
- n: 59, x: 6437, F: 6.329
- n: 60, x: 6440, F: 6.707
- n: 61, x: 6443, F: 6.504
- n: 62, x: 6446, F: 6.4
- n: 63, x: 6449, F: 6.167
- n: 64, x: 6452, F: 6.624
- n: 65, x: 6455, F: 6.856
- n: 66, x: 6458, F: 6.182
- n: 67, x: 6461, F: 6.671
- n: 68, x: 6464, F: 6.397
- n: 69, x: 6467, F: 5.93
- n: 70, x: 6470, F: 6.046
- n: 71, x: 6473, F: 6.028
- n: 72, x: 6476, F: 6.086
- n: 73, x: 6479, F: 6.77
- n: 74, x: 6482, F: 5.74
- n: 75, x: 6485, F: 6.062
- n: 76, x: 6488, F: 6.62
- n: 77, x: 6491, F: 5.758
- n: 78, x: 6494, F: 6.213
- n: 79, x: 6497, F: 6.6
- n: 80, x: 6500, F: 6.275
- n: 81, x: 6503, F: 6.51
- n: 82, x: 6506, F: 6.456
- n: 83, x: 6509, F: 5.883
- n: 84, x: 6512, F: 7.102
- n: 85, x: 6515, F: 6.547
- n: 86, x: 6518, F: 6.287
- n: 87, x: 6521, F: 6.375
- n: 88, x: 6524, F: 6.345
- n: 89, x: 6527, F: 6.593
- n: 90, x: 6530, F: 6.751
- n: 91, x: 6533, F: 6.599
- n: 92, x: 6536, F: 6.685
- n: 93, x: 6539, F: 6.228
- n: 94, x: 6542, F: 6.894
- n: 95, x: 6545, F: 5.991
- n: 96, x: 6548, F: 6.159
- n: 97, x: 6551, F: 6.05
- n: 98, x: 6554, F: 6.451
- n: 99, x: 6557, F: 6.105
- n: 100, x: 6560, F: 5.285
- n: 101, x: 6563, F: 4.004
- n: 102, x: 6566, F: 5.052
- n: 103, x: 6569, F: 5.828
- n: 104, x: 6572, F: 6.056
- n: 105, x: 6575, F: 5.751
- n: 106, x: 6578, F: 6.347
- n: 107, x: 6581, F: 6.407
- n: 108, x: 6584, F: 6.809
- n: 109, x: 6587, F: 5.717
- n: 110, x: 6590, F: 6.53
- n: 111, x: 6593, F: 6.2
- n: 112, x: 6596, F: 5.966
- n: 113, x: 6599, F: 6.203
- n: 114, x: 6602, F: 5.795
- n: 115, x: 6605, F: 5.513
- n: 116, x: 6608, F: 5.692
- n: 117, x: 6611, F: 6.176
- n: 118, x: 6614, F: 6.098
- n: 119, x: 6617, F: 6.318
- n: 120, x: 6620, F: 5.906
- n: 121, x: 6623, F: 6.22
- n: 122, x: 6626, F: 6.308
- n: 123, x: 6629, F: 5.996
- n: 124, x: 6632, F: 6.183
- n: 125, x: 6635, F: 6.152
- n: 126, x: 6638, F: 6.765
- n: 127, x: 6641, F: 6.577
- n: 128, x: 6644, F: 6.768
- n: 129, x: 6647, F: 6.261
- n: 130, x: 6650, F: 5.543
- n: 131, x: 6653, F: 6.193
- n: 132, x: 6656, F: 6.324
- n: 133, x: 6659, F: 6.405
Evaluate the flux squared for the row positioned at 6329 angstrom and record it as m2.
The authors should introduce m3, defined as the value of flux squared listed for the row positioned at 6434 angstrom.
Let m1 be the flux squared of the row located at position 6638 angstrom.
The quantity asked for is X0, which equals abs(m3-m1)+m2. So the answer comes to 48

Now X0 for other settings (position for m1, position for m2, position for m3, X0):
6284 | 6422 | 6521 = 48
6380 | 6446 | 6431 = 48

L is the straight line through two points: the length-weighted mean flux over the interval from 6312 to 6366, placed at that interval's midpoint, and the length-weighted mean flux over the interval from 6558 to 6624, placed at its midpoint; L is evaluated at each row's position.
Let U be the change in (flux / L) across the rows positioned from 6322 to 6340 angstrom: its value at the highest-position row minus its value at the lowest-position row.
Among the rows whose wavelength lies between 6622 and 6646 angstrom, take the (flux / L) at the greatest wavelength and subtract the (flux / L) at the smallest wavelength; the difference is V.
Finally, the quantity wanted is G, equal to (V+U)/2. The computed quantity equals 0.08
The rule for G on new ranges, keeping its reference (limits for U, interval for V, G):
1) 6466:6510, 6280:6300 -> 0.01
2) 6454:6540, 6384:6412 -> -0.09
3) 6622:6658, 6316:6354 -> 0.07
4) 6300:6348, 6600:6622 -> -0.11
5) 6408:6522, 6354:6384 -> 0.07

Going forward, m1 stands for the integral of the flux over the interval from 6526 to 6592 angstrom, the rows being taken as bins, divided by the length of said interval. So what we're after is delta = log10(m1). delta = 0.785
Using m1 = 6.10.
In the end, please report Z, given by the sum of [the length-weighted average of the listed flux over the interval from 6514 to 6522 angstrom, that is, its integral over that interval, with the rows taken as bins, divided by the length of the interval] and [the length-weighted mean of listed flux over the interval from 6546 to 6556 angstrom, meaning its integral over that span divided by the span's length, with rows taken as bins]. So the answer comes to 12.6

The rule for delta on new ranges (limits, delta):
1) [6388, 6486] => 0.812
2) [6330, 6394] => 0.807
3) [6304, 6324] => 0.819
